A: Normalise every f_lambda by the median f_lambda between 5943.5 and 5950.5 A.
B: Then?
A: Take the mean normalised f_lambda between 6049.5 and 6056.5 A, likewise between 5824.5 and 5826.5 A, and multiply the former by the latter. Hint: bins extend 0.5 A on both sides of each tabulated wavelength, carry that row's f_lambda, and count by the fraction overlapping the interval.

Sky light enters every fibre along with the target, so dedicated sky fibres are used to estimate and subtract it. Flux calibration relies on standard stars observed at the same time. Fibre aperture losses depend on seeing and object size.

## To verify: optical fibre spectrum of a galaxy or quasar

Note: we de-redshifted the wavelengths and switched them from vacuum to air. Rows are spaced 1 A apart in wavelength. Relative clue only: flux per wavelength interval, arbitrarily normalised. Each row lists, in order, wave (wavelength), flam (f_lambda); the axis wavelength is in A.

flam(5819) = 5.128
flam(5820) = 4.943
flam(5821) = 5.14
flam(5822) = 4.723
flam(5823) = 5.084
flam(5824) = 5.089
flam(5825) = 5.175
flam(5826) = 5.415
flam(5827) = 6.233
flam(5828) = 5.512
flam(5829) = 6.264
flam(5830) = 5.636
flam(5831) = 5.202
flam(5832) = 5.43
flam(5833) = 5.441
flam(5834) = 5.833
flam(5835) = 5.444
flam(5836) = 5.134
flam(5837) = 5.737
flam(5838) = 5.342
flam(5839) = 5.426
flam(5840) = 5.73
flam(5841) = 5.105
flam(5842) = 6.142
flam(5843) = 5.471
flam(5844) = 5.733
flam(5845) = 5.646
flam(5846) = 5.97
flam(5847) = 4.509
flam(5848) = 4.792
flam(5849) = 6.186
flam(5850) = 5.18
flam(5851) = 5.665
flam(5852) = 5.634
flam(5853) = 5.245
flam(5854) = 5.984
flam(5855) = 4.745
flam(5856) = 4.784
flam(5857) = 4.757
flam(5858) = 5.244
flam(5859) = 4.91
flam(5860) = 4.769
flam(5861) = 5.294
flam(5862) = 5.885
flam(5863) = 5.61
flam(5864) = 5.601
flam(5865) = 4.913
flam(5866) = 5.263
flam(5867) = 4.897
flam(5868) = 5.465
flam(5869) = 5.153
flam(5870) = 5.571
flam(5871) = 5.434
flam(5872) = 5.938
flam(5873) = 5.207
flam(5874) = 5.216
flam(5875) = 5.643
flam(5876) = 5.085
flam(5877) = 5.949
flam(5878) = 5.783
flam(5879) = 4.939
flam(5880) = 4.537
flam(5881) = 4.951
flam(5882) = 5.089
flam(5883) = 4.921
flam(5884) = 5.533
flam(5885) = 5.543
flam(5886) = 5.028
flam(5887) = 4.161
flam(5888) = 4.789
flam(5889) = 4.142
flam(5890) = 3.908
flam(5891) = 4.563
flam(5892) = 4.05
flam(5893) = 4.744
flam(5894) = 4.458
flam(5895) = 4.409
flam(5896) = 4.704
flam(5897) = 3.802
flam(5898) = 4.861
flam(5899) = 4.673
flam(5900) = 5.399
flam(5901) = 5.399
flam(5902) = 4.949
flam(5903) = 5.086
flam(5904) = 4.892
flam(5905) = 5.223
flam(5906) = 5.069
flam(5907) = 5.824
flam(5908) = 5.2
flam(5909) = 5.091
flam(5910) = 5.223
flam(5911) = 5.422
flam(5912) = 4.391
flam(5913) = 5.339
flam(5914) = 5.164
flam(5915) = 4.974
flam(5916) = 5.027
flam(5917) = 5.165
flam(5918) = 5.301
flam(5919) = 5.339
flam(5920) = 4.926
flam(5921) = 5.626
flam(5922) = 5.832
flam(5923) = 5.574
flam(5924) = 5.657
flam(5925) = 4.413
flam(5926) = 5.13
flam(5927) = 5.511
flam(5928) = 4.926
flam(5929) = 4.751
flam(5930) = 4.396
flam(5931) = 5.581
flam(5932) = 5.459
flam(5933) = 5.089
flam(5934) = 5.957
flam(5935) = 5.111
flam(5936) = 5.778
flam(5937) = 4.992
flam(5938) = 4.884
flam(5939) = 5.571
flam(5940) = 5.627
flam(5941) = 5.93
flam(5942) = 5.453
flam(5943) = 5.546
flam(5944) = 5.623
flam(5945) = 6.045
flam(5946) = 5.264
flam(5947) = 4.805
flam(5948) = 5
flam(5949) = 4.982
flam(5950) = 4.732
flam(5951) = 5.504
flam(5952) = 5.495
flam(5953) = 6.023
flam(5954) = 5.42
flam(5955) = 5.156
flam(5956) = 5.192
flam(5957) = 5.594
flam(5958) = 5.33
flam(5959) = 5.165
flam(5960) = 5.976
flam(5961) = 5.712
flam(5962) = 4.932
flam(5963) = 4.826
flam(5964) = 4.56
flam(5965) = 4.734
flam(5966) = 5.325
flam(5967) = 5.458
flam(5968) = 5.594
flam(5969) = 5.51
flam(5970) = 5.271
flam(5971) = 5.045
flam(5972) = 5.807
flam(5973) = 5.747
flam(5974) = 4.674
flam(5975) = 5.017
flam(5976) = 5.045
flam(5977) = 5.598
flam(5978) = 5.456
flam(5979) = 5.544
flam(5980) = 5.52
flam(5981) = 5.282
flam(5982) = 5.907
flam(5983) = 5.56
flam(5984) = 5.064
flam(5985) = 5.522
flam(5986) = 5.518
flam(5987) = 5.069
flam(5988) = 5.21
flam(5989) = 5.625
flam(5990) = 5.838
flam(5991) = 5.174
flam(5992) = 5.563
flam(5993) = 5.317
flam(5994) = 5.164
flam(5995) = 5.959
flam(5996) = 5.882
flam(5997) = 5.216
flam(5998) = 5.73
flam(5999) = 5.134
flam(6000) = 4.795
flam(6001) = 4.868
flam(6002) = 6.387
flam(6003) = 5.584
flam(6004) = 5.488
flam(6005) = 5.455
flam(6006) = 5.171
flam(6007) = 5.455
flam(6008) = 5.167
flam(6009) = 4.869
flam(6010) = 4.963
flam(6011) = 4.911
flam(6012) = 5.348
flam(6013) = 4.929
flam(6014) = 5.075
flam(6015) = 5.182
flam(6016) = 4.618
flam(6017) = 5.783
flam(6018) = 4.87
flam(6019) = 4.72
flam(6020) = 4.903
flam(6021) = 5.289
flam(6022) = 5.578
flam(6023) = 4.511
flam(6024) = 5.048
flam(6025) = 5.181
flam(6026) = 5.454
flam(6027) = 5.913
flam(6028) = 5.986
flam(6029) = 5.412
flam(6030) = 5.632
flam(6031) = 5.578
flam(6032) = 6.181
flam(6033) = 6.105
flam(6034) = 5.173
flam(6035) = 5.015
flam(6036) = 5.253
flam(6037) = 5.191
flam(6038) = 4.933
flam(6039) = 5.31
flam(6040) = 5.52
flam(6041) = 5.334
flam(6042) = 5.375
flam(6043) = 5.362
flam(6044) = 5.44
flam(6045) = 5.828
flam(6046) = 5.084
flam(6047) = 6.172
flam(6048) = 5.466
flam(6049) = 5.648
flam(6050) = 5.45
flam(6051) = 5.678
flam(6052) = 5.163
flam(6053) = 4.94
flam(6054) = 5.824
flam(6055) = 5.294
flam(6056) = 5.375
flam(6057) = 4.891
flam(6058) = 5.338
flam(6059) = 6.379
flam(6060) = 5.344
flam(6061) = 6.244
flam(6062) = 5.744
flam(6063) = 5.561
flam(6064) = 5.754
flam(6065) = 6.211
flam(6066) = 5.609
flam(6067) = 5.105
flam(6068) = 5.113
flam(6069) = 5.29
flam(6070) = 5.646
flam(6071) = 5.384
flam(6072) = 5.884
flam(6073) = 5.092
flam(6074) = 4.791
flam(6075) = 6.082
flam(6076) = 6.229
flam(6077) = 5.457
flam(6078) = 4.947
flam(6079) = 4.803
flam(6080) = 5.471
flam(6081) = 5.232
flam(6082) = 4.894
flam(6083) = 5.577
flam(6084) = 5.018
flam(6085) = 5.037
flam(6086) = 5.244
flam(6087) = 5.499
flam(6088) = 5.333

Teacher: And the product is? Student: 1.14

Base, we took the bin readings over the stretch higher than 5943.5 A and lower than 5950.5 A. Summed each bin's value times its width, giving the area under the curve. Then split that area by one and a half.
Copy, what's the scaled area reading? 24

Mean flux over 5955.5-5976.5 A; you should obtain 5.26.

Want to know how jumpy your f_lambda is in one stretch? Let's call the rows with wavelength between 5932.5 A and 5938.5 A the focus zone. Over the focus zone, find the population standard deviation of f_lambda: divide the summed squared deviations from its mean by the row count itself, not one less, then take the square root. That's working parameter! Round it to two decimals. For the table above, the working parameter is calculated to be 0.41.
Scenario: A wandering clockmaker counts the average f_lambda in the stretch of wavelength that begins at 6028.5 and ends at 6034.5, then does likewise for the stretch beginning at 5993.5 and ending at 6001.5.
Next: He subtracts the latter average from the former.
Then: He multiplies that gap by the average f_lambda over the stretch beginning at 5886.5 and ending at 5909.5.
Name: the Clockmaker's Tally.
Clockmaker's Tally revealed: 1.6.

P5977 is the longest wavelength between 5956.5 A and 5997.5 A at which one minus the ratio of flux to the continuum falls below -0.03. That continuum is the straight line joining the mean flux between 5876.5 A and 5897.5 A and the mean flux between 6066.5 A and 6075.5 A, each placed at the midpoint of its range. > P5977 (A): 5996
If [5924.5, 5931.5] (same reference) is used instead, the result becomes 5931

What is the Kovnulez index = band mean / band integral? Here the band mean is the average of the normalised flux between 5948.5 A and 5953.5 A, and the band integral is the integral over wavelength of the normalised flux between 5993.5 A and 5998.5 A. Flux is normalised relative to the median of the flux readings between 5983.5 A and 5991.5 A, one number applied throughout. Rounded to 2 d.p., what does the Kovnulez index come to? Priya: 0.19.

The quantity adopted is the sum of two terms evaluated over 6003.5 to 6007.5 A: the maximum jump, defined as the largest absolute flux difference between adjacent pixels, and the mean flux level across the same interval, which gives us 5.7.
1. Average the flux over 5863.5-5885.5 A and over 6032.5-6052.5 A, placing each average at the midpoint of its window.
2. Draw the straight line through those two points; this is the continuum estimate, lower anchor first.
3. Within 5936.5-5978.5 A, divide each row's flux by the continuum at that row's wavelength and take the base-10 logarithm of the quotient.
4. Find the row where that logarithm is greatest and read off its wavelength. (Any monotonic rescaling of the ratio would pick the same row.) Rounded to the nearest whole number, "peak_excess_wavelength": 5945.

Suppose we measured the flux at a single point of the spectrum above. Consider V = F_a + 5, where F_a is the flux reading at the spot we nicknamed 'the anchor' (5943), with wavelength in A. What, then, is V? 10.5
